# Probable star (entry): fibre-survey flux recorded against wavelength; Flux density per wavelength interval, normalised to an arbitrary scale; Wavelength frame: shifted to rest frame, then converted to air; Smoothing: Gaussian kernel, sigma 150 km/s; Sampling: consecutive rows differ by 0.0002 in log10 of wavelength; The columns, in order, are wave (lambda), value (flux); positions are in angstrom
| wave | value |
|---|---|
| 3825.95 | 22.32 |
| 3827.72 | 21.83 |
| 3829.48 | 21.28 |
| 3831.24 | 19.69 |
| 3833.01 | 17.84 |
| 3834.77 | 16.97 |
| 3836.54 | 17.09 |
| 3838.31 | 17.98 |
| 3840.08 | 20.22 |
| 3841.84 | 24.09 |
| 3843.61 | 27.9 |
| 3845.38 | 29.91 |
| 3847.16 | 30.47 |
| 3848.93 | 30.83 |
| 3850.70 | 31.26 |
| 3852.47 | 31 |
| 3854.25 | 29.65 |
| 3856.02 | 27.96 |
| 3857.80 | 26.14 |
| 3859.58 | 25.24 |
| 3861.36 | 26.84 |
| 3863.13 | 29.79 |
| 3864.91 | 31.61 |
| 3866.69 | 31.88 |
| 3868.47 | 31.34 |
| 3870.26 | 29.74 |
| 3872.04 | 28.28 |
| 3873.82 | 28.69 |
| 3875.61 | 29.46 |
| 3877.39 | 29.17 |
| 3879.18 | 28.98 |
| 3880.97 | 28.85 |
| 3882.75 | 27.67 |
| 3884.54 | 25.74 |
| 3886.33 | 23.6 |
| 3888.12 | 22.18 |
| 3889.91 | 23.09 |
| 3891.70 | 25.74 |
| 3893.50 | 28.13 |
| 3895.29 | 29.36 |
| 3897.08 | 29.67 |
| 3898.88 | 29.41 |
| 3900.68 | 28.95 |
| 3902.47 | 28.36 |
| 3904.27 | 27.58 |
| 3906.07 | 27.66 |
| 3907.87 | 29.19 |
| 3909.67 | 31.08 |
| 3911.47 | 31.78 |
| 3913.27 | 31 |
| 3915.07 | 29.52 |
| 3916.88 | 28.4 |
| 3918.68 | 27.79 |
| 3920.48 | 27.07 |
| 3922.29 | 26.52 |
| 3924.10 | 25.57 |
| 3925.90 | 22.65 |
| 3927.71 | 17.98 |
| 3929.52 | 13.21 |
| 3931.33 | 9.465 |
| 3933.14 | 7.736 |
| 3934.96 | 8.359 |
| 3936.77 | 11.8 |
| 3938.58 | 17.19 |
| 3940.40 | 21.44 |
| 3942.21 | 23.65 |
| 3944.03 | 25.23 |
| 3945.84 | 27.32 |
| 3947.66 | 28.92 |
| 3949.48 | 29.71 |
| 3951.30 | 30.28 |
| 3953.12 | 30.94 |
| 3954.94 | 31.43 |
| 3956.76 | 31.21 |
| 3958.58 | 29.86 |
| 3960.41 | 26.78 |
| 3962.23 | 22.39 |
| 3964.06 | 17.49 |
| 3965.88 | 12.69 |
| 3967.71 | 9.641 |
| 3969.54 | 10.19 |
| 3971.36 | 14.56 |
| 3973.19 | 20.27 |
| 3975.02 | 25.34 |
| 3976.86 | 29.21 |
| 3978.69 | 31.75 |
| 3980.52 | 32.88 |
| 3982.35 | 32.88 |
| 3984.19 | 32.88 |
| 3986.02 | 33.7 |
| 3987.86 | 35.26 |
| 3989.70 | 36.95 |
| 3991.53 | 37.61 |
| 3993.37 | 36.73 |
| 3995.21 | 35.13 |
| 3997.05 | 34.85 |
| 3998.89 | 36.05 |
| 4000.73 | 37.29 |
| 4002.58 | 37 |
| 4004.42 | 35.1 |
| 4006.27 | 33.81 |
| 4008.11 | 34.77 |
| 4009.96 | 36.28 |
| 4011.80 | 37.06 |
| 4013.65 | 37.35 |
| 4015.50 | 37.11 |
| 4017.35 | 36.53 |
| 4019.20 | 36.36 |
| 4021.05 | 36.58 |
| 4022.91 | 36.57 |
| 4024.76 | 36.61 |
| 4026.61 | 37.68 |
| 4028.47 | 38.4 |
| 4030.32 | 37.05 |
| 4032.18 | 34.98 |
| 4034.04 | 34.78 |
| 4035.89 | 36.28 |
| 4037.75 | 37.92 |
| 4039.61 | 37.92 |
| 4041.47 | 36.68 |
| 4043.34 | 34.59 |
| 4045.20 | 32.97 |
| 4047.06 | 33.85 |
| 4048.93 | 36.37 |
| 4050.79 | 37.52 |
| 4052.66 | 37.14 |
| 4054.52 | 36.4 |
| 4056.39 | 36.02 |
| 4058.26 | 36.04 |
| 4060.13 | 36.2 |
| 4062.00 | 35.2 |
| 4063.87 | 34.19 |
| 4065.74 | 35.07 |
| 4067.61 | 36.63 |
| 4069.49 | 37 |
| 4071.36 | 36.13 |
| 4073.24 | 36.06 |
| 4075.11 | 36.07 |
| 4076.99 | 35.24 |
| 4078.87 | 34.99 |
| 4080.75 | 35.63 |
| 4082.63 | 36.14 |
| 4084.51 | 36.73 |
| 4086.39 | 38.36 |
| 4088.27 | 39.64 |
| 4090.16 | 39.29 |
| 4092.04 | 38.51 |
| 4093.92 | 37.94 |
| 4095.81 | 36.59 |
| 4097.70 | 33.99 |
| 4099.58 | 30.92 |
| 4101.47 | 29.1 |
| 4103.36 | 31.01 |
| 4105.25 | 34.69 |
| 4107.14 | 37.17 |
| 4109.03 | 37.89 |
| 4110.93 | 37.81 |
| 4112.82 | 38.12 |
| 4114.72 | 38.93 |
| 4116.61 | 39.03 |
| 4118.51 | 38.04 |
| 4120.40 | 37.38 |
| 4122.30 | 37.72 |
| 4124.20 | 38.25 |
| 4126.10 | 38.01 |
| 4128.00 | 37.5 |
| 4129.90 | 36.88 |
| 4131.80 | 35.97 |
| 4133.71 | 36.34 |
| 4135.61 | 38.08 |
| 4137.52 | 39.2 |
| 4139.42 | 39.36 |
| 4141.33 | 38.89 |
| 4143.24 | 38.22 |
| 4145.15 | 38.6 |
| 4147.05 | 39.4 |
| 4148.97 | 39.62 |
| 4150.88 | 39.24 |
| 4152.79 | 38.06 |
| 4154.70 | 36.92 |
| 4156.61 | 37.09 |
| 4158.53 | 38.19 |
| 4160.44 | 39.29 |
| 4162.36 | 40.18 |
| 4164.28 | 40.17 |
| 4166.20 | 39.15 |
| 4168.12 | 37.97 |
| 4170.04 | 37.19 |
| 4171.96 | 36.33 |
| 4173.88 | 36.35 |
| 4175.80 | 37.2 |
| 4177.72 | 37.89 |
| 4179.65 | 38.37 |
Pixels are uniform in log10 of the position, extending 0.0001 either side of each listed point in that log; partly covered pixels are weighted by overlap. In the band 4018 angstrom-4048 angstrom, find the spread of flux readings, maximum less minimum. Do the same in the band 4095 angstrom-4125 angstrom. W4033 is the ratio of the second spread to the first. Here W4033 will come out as 1.8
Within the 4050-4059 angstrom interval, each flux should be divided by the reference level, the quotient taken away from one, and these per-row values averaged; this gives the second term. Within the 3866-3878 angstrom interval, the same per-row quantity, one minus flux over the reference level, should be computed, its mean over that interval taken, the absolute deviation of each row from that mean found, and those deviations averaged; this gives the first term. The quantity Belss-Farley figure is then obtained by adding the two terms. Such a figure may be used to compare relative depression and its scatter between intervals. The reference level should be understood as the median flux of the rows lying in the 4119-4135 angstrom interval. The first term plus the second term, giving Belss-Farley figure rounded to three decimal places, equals 0.050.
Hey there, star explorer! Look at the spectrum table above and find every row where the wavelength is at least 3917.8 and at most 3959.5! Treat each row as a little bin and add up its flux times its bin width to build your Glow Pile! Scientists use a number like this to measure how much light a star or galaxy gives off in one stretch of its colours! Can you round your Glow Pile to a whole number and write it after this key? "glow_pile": 953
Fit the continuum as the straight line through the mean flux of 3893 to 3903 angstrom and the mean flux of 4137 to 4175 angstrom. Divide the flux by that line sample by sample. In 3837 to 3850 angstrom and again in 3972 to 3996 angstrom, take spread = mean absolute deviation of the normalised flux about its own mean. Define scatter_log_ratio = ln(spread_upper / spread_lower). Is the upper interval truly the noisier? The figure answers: -0.43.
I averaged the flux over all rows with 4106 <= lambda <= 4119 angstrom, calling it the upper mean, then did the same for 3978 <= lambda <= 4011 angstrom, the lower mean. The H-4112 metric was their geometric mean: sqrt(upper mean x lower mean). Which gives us 37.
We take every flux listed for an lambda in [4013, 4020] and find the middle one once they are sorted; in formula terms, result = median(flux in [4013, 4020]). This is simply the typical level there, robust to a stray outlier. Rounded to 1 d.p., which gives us 36.8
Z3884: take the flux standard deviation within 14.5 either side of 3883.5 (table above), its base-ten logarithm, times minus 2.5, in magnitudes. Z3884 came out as -1.0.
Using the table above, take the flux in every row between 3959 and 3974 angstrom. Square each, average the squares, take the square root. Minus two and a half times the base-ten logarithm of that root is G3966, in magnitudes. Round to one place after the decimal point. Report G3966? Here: -3.1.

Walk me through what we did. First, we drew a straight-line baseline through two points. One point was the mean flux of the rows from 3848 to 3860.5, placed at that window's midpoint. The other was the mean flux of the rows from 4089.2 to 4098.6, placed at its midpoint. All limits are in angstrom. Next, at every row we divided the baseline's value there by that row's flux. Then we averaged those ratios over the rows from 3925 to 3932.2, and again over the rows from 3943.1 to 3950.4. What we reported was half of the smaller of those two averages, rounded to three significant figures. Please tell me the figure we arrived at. 0.580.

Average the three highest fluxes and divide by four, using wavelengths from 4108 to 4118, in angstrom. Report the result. 9.67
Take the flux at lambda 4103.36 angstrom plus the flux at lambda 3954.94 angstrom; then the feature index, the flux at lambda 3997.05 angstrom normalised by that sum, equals 0.56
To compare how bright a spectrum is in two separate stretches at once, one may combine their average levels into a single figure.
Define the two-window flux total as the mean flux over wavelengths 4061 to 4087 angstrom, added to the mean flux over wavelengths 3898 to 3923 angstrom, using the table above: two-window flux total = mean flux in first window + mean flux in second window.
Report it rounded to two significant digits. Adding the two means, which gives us 65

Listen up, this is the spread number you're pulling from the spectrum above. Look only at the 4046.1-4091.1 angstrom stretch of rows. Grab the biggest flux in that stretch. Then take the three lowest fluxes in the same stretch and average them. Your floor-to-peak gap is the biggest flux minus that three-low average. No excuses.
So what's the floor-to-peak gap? 5.3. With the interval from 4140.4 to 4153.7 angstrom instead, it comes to 1.3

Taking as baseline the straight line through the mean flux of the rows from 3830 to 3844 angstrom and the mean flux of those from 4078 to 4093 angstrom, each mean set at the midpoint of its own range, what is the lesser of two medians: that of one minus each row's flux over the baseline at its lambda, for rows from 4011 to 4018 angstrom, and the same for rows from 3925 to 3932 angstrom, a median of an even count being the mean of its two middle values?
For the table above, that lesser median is -0.14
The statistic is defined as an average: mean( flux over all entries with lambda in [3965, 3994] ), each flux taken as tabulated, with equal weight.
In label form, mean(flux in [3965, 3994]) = 27.0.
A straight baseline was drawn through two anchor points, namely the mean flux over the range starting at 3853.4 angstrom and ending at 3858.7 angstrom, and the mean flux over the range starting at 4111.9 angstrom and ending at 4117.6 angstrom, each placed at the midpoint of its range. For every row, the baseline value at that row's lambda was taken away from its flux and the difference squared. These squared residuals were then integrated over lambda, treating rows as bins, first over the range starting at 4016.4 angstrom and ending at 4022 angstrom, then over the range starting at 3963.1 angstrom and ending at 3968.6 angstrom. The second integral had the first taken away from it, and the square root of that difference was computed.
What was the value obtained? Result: 45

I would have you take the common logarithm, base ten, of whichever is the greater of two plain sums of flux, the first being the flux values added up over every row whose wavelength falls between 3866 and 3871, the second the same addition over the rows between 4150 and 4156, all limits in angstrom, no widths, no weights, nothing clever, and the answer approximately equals 2.06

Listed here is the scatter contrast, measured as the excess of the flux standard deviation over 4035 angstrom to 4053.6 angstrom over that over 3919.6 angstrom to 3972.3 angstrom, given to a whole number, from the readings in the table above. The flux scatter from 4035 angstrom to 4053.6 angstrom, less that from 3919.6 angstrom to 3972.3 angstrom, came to -6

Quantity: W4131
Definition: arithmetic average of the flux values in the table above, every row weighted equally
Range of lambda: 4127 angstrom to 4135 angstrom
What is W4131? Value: 37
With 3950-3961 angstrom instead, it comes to 30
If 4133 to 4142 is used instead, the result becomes 38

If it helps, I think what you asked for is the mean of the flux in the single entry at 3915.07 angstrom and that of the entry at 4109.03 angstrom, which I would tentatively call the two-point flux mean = 34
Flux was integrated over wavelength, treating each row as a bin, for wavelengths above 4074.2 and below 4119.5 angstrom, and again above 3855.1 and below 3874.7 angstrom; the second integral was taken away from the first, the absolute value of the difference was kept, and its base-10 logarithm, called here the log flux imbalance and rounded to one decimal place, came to 3.0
